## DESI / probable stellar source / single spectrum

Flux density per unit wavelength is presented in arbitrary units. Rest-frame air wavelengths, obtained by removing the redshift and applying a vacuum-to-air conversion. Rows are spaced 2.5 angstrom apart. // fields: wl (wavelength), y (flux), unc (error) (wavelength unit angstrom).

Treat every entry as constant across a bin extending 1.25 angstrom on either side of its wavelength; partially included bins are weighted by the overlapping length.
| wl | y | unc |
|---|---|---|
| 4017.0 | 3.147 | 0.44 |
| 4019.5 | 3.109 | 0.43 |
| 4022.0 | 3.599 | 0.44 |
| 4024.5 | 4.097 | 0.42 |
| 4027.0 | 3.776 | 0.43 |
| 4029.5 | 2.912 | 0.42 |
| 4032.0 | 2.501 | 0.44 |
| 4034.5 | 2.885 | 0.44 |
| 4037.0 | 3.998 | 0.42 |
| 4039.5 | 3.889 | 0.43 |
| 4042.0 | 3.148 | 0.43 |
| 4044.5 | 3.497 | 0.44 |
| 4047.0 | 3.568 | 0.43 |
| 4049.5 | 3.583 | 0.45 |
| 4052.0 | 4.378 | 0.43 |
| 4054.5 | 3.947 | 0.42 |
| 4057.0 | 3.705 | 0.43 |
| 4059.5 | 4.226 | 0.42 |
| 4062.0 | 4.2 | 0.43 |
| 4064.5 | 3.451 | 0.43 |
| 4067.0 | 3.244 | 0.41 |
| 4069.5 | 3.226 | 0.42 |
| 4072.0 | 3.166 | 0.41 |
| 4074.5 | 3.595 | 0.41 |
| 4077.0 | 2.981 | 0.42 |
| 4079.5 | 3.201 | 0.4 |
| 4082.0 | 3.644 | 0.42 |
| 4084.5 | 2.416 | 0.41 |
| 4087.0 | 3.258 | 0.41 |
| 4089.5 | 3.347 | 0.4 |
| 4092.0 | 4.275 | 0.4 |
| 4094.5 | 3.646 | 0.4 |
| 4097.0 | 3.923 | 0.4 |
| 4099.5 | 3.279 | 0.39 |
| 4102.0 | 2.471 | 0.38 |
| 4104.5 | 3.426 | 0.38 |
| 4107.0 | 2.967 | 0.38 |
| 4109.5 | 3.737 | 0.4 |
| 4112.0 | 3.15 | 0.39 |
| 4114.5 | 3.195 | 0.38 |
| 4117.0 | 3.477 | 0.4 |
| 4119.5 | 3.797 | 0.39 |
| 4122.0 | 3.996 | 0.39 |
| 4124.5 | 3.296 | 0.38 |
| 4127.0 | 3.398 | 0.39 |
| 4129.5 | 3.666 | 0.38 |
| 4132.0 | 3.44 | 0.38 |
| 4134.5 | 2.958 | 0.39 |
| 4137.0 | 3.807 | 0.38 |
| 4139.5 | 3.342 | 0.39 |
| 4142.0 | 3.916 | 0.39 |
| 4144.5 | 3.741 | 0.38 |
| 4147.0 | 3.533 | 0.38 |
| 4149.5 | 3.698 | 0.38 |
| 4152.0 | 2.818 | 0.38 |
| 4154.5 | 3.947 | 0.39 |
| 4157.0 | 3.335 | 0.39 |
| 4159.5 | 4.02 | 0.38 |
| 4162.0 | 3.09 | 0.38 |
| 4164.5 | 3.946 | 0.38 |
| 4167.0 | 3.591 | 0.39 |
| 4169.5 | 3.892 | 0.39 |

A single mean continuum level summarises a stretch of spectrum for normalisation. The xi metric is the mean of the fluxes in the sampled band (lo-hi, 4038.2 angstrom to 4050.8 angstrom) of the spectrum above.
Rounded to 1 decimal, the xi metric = 3.5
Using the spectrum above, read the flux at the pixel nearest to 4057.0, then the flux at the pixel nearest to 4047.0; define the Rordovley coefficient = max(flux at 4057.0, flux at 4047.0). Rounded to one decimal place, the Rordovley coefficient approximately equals 3.7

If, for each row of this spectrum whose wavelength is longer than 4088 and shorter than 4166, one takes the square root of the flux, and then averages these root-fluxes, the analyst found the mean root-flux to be 1.87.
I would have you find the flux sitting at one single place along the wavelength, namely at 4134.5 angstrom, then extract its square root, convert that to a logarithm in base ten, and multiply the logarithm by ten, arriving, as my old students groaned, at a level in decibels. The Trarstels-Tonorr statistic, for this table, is 2.35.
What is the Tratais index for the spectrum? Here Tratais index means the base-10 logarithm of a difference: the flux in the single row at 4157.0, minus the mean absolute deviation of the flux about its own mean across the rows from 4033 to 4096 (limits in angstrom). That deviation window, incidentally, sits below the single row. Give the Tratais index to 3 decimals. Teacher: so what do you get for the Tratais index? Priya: 0.472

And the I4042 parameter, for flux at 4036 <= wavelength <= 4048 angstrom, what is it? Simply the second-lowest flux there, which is 3.497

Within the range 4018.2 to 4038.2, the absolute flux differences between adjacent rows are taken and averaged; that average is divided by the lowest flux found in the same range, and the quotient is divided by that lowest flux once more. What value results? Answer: 0.093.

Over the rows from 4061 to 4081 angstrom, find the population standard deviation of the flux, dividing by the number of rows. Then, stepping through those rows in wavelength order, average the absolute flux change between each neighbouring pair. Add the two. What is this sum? 0.68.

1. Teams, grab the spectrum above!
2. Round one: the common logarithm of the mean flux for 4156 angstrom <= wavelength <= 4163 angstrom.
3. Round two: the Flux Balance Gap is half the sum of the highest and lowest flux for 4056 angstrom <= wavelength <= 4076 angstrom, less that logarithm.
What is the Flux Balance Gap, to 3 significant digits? 3.15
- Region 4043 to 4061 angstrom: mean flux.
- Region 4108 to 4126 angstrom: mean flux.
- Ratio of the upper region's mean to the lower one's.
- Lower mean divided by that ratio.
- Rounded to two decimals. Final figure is 4.20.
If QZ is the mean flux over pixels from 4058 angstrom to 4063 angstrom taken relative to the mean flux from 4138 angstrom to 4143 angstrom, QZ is 1.16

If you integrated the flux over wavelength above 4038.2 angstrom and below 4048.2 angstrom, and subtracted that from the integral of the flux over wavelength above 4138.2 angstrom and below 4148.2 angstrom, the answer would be 1.1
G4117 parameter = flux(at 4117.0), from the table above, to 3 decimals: 3.477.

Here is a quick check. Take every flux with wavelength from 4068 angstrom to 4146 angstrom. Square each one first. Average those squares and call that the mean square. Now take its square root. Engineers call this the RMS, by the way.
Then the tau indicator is 3.43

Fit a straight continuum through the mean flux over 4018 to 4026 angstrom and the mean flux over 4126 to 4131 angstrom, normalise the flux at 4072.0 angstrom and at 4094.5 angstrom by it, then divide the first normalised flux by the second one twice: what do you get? 0.84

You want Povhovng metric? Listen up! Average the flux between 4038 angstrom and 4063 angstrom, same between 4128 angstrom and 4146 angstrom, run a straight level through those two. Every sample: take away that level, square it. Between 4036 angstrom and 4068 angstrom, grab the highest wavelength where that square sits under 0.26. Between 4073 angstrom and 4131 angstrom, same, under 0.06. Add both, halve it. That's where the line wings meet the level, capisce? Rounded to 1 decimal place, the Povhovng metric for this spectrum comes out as 4097.0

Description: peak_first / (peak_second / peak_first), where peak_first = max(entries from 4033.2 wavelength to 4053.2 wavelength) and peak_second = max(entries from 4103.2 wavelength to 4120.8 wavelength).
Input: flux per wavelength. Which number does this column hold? 5.0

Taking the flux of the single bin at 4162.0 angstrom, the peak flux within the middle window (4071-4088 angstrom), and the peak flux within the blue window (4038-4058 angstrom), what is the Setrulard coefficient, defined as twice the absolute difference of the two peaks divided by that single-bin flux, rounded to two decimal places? 0.48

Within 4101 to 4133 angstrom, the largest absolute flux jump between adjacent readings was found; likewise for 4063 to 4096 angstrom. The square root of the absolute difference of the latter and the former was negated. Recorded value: -0.52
